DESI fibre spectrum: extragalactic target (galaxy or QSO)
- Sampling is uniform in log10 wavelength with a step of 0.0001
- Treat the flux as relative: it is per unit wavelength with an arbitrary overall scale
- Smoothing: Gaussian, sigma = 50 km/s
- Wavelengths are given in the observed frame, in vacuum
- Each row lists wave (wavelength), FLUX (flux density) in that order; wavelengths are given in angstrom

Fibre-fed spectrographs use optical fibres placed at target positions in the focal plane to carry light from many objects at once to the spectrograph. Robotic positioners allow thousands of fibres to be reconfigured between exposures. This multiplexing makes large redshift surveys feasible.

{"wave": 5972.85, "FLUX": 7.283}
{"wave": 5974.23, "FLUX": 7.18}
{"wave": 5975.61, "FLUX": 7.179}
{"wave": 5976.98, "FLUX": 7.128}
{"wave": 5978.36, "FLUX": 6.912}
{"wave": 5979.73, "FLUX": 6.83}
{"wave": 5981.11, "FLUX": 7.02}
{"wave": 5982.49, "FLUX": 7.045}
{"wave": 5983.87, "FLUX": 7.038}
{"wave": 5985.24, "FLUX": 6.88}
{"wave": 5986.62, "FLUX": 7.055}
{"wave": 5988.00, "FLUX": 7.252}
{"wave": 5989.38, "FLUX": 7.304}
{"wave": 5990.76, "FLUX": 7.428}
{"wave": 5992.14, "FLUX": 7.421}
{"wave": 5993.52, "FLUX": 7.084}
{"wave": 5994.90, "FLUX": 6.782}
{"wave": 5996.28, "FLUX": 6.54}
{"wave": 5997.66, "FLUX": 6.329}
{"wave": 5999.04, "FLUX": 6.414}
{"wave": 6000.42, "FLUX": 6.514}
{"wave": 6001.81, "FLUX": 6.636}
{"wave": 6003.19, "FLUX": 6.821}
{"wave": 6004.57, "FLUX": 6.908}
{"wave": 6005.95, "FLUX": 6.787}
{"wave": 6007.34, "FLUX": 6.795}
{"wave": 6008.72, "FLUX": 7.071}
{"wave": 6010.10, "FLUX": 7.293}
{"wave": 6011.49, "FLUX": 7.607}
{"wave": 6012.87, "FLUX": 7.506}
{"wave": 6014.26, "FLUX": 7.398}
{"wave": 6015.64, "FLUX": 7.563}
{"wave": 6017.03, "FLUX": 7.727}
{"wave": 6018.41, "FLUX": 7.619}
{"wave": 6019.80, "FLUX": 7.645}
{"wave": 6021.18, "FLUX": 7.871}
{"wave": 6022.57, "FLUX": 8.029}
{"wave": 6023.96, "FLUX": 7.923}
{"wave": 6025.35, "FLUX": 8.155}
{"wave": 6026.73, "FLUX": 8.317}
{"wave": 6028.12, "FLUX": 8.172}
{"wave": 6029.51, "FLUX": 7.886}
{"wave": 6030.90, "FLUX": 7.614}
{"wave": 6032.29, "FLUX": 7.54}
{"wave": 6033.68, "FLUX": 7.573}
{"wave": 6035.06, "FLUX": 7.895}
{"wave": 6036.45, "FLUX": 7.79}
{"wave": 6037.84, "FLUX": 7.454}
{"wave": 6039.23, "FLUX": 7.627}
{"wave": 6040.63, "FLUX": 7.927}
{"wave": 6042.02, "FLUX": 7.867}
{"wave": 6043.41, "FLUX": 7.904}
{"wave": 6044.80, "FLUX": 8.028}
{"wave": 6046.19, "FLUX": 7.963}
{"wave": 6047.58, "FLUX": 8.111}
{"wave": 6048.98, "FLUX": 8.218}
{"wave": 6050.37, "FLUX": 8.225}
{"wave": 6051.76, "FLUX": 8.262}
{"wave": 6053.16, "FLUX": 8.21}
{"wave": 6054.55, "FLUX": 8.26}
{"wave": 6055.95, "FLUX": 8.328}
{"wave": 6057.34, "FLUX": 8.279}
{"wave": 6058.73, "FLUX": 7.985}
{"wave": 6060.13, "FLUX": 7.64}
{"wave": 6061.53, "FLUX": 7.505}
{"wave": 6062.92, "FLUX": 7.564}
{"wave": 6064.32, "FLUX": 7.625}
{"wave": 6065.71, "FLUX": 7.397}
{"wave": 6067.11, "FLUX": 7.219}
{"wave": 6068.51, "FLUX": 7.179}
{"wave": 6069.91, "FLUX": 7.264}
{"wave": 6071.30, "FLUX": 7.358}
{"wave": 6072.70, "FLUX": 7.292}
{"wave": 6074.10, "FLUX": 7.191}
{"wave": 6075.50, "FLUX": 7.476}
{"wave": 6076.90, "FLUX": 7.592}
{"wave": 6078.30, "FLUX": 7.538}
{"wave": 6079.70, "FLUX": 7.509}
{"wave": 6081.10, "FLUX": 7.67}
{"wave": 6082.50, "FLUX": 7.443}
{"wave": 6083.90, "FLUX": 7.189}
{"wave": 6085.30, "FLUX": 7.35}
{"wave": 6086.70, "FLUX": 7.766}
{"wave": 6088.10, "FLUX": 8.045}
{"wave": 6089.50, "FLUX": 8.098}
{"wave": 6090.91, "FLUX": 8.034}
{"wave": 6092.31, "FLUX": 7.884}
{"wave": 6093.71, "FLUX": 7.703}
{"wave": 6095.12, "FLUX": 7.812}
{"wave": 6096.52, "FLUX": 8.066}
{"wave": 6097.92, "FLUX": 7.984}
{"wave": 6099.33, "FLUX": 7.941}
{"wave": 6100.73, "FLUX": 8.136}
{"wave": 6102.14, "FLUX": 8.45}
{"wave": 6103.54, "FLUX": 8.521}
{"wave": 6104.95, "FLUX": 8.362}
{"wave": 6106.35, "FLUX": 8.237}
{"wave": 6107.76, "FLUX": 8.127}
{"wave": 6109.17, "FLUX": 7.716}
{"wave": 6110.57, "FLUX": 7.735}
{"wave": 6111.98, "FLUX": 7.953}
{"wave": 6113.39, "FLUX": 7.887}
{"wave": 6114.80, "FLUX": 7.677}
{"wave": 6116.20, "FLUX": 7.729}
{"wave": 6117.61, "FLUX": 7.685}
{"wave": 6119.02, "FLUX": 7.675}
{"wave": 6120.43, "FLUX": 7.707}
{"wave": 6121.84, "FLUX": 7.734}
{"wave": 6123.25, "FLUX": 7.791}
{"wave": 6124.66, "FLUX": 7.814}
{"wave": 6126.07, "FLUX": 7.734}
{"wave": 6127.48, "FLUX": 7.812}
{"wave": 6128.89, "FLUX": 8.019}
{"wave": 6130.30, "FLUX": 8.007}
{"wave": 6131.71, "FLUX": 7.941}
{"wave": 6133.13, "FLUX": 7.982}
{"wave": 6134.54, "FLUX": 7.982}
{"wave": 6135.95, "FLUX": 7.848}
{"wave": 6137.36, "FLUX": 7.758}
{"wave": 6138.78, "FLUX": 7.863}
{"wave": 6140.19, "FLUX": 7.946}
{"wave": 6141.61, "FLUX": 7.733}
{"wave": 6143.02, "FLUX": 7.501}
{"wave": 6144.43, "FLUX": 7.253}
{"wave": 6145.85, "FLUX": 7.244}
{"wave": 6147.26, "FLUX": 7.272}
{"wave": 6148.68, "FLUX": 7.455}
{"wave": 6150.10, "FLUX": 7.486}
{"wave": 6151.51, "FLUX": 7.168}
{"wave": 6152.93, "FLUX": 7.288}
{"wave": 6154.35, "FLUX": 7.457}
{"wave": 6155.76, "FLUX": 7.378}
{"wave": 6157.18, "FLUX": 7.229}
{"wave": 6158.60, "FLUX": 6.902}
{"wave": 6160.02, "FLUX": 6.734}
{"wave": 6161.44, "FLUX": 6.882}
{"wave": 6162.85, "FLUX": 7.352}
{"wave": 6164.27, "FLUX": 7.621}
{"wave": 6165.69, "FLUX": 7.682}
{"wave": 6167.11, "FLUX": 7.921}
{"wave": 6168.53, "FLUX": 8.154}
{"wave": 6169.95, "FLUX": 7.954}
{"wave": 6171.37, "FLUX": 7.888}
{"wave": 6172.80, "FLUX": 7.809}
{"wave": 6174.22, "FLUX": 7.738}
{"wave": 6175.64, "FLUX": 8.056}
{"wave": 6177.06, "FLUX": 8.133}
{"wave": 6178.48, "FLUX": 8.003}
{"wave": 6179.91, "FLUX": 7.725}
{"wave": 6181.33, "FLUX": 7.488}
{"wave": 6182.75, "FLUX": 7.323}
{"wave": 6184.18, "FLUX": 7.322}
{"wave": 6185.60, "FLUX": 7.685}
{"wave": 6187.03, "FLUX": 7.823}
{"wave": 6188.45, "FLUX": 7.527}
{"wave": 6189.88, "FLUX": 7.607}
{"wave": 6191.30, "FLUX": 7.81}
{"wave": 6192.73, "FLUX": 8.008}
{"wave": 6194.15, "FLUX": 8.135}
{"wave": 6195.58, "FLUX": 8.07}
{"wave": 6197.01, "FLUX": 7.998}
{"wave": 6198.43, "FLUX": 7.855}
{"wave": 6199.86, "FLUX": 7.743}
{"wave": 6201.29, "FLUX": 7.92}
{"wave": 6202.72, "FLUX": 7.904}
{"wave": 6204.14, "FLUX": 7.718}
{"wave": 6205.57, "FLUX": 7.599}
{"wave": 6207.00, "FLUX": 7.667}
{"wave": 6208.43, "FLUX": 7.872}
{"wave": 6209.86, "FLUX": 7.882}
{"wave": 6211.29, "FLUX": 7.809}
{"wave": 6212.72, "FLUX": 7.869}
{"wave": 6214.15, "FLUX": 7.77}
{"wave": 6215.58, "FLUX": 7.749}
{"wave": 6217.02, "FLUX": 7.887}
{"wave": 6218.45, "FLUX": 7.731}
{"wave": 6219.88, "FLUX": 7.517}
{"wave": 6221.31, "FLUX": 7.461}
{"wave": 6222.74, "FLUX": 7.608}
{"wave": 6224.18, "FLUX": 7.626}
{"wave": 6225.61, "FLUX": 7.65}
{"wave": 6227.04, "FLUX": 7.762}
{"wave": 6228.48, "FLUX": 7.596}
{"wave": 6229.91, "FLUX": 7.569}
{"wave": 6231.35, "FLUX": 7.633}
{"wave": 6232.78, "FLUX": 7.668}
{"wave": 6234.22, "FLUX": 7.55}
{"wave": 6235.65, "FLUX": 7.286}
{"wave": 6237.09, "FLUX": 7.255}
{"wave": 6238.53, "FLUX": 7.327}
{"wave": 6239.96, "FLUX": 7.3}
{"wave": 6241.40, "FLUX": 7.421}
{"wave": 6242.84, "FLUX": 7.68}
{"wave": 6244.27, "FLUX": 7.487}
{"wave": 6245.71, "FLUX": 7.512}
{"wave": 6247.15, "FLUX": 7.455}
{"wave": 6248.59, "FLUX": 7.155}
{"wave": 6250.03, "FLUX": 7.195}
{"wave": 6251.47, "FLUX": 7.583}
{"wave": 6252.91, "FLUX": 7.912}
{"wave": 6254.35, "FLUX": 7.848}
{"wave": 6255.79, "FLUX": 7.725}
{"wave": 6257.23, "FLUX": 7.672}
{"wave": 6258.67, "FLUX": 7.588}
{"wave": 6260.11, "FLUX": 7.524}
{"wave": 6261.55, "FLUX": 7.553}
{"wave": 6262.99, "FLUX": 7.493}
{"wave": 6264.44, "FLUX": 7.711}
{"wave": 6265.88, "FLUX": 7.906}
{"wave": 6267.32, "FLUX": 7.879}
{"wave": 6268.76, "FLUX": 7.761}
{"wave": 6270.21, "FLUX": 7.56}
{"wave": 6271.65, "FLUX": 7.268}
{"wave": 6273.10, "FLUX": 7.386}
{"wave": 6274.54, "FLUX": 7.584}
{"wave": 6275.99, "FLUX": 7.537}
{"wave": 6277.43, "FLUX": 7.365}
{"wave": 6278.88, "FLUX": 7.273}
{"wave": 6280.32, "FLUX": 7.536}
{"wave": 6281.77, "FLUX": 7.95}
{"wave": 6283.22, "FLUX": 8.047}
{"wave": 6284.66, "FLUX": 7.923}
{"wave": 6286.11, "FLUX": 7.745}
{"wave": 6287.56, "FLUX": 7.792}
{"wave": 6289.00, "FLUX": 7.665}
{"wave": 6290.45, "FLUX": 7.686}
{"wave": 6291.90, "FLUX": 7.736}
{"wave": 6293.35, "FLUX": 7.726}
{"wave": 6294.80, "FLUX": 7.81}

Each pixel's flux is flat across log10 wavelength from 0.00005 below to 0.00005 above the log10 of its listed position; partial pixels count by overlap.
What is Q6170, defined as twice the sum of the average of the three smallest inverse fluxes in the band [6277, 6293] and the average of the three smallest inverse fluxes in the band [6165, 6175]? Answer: 0.5006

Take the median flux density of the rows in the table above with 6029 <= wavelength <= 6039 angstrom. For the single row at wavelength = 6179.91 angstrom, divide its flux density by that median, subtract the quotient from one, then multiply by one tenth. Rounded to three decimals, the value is -0.001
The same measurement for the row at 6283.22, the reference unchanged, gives -0.006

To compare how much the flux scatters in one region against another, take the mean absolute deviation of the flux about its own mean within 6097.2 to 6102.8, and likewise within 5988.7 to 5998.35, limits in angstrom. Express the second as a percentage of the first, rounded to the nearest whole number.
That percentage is 225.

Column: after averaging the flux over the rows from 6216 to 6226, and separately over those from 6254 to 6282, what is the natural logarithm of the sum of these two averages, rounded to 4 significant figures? 2.724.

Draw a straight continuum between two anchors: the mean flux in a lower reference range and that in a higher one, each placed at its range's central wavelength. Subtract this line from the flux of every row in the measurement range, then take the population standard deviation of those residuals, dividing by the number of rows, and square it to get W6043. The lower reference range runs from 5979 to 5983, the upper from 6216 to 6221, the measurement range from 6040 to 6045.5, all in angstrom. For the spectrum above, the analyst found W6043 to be 0.003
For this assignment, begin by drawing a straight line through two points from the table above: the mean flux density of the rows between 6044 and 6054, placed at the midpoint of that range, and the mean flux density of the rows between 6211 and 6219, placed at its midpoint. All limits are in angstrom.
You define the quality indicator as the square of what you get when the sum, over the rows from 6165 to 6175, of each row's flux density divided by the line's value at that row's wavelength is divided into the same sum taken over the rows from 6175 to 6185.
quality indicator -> 0.97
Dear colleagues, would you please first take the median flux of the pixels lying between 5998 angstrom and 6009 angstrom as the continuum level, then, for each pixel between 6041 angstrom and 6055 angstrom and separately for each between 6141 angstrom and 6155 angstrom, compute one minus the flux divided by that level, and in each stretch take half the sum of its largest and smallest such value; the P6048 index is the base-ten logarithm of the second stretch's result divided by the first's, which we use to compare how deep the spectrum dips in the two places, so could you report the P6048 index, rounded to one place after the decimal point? -0.3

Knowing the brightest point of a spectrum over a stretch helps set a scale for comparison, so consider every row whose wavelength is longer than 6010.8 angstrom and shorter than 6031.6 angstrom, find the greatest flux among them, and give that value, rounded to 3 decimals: 8.317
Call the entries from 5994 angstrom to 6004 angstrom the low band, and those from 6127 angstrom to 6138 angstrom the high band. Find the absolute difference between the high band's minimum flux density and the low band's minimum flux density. 1.4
